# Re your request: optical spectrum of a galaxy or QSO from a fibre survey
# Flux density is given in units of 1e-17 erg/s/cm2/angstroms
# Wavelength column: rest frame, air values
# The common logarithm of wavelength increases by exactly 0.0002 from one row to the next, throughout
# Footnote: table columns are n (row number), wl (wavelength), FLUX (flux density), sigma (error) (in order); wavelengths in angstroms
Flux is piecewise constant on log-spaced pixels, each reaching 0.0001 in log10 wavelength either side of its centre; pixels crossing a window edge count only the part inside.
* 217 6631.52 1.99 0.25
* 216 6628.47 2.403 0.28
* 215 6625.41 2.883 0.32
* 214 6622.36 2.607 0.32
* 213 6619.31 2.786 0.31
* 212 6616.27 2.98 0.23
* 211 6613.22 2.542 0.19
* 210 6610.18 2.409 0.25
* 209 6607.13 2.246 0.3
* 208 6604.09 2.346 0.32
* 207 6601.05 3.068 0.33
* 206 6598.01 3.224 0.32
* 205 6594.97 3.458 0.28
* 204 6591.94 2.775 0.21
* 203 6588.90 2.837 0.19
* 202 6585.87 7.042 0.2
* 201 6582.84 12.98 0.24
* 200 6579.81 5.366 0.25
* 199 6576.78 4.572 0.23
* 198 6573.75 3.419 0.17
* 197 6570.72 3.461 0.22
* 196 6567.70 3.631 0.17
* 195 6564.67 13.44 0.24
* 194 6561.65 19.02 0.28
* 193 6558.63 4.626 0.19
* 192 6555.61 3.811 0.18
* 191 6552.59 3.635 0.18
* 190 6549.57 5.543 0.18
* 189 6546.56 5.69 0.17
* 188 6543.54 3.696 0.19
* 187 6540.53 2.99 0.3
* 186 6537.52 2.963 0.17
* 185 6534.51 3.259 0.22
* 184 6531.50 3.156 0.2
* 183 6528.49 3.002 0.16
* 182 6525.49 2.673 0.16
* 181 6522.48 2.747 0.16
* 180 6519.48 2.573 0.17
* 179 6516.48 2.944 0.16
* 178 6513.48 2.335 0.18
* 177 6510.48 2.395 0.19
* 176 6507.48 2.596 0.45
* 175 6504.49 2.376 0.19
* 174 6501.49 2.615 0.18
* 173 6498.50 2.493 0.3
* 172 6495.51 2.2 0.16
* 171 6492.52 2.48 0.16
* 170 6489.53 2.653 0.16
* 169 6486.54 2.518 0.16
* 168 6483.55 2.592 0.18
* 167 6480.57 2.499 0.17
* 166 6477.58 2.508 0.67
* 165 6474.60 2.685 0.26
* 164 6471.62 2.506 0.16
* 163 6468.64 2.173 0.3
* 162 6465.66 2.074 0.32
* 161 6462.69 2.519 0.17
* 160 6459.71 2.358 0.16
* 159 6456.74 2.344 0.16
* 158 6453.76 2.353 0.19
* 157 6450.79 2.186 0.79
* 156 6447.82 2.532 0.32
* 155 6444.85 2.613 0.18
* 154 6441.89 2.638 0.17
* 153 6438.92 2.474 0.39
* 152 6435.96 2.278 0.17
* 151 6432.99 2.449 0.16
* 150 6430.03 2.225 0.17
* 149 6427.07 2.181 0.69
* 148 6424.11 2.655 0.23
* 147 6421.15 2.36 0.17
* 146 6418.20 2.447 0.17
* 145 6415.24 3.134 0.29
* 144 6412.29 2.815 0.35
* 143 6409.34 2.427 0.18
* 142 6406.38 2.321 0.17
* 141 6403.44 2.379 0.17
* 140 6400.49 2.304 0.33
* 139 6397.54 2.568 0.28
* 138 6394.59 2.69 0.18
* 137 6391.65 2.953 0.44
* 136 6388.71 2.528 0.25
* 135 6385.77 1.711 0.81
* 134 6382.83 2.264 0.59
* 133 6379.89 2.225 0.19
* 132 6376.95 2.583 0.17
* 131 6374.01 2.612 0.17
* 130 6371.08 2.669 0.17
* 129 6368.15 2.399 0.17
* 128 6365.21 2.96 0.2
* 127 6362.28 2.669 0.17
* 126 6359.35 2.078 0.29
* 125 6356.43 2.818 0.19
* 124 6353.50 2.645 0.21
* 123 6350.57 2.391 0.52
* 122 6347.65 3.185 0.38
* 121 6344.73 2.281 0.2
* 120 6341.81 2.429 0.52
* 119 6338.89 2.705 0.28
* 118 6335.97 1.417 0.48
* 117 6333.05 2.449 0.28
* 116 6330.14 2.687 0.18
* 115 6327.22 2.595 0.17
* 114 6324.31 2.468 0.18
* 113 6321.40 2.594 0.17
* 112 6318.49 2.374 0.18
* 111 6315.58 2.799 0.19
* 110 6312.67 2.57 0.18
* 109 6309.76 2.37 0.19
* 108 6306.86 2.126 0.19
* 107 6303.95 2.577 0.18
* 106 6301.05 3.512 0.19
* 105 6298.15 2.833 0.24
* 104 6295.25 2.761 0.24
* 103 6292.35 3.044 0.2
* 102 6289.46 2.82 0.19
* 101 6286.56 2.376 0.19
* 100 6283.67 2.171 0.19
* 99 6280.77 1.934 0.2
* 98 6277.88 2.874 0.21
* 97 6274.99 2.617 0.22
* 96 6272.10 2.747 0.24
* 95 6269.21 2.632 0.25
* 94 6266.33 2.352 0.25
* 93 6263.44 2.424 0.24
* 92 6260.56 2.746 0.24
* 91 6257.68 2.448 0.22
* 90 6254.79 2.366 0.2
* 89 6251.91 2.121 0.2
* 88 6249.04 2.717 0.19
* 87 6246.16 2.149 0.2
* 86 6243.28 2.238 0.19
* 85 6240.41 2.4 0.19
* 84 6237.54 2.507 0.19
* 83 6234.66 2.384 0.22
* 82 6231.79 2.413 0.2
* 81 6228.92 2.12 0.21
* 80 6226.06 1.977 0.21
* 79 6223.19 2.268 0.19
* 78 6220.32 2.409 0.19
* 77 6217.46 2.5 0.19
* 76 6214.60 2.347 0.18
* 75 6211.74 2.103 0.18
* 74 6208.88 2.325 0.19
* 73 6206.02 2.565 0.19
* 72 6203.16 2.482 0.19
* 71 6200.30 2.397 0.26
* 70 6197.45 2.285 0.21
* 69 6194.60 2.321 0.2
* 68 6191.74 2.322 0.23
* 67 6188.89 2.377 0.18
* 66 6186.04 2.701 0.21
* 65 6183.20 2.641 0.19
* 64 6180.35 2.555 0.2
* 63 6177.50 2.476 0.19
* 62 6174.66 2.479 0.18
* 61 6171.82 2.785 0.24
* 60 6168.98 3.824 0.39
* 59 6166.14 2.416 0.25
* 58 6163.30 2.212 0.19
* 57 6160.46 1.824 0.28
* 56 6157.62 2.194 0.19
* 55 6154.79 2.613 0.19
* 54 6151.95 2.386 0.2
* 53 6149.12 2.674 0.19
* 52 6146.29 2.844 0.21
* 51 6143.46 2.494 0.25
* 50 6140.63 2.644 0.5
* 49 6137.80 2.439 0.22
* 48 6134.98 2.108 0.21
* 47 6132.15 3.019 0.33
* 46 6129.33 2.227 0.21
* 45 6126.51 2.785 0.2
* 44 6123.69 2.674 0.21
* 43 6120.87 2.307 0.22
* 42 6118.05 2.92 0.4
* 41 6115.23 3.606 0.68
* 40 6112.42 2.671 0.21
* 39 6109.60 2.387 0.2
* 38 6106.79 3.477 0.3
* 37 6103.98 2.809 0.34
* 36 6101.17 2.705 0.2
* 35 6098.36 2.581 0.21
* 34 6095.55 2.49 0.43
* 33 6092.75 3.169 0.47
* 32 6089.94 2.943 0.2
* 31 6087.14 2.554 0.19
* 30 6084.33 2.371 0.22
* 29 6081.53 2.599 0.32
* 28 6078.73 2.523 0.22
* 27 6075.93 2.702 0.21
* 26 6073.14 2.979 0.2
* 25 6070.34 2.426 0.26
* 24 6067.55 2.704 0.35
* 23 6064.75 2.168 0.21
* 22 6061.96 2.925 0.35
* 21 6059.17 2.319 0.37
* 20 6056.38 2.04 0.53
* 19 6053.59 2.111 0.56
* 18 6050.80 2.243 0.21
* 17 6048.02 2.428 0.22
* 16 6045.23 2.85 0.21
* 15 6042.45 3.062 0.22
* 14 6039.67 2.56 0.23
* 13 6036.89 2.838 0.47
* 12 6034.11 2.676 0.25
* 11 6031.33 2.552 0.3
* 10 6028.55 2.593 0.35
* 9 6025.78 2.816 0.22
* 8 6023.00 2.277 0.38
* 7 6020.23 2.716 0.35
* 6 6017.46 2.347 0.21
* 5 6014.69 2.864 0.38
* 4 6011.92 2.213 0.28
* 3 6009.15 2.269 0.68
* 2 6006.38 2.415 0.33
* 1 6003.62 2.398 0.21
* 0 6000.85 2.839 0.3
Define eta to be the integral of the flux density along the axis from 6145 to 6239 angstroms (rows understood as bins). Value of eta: 230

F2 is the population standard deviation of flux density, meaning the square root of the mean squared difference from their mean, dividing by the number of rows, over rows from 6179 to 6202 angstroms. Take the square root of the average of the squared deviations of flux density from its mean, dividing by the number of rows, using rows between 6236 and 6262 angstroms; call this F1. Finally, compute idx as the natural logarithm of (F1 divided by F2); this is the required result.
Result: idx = 0.3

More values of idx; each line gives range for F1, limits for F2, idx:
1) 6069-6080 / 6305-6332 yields 0.1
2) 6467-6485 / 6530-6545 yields -0.5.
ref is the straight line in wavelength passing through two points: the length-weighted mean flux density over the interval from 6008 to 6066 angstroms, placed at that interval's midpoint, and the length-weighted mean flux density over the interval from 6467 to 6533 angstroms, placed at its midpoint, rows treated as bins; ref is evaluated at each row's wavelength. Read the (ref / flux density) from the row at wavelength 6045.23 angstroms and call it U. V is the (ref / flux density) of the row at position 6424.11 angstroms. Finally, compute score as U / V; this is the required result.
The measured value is 0.91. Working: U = 0.88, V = 0.97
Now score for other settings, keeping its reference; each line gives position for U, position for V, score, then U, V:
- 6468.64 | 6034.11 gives 1.26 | 1.18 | 0.94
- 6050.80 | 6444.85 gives 1.14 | 1.12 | 0.98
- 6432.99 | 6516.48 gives 1.20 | 1.05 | 0.88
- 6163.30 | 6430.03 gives 0.99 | 1.15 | 1.15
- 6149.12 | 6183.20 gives 0.99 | 0.95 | 0.96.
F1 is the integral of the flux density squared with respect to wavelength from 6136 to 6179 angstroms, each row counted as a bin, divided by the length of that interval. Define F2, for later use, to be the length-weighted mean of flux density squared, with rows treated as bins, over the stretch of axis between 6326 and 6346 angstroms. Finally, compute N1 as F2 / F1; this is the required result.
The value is 0.86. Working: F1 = 6.7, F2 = 5.8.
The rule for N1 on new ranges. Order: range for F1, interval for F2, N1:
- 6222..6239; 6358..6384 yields 1.21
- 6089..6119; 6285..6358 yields 0.81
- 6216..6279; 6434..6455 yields 1.01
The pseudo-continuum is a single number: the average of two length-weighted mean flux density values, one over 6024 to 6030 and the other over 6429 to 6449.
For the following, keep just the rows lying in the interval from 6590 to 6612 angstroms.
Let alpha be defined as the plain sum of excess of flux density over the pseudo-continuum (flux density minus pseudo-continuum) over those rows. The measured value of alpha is 1.5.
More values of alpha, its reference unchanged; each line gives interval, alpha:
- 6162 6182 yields 0.8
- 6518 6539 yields 2.4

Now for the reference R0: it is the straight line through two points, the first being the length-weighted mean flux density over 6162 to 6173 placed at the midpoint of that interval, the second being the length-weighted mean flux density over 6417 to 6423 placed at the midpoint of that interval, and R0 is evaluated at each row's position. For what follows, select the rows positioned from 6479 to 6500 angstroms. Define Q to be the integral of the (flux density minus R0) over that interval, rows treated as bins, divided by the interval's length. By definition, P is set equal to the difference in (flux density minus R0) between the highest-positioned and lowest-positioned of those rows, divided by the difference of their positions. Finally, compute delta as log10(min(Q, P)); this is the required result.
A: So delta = -2.9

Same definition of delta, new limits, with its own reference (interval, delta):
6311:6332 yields -2.3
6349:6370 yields -2.7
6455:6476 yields -1.7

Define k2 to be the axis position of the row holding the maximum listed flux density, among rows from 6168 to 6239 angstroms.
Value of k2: 6168.98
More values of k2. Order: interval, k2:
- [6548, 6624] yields 6561.65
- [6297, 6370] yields 6301.05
